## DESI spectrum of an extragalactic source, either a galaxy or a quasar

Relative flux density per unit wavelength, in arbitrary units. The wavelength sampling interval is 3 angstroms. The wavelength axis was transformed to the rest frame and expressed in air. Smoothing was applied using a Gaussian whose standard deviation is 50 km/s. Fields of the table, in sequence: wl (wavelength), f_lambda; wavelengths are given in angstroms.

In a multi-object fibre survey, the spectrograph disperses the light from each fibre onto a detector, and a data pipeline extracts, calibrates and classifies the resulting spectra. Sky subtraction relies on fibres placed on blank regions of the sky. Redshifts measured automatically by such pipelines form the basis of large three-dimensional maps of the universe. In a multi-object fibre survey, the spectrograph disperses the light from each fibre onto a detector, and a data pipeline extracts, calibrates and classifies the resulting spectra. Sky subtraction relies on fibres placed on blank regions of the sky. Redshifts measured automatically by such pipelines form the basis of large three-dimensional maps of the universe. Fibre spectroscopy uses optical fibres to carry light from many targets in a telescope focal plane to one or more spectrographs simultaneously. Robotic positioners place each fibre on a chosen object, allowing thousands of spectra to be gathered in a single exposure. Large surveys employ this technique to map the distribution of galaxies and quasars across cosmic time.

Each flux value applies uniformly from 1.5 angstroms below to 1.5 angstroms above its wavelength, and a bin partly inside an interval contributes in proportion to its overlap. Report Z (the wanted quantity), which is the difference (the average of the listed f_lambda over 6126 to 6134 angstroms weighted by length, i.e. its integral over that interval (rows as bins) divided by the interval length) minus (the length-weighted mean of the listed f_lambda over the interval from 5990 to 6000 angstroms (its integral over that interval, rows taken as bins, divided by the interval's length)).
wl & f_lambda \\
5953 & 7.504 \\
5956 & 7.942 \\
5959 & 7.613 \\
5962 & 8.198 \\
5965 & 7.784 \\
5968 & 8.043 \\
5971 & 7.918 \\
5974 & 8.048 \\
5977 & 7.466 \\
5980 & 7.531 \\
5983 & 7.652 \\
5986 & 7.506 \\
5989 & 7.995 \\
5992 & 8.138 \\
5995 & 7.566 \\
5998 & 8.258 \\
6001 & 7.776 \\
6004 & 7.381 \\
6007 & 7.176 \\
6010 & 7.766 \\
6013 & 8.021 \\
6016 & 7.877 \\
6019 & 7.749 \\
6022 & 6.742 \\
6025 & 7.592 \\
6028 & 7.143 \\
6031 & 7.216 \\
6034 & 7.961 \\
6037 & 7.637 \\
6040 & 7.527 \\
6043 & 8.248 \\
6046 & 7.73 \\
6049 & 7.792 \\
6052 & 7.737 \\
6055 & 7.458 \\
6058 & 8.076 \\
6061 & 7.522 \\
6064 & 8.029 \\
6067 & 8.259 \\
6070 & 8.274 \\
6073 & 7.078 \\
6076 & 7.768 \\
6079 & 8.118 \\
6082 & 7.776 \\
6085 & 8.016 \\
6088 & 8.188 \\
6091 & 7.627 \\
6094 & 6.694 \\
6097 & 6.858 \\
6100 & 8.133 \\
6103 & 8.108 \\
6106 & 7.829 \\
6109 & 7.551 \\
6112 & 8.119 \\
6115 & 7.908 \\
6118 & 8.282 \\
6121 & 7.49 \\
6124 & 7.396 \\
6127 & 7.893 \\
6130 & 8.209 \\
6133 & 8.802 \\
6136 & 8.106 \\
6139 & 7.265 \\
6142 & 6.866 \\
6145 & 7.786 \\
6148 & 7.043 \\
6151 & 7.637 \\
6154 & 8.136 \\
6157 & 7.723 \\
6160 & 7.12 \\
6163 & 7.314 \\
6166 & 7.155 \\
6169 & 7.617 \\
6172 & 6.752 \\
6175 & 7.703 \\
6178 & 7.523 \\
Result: 0.32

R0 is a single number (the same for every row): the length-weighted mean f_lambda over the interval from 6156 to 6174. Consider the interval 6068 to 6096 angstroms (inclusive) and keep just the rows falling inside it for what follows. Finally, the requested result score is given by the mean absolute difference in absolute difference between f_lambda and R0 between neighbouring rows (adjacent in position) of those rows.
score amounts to 0.37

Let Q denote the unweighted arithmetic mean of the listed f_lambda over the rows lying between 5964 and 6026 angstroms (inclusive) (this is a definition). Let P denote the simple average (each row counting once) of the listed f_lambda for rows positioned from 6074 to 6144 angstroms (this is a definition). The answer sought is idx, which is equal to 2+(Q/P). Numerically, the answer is 2.99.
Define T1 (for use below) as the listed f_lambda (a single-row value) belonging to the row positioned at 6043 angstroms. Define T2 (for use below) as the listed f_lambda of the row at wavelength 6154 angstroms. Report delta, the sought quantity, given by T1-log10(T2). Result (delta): 7.34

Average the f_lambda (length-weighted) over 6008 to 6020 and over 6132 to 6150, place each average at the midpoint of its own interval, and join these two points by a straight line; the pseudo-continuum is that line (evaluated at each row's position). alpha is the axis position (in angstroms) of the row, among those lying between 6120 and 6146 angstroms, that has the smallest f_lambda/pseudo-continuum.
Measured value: 6142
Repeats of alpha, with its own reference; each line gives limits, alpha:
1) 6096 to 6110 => 6097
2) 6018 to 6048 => 6022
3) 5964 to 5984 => 5977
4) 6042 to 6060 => 6055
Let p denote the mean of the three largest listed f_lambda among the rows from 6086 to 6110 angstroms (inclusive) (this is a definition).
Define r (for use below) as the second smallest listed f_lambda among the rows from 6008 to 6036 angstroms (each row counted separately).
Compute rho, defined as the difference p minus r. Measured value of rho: 1.00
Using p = 8.14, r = 7.143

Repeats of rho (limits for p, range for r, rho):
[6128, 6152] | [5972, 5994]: 0.87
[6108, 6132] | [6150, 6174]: 1.08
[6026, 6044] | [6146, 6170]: 0.83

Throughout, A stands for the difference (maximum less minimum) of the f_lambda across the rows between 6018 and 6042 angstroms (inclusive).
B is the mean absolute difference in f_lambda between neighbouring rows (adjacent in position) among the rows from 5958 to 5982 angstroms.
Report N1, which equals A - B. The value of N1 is 0.9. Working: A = 1.22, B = 0.31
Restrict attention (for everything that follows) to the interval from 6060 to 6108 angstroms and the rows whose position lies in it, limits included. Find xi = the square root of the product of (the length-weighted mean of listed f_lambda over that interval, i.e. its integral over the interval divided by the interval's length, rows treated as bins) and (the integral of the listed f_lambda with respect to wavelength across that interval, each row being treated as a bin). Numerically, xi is 53.8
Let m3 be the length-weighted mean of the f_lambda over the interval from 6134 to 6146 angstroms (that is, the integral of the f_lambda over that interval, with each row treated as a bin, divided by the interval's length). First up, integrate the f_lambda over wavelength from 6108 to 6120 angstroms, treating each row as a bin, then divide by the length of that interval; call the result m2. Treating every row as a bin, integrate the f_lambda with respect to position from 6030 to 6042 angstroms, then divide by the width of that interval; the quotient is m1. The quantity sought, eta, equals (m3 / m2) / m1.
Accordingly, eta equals 0.1243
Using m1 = 7.6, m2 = 7.96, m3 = 7.55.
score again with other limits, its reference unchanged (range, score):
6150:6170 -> 0.27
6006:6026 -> 0.20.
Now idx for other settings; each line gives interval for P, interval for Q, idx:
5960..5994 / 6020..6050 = 2.96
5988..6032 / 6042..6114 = 3.02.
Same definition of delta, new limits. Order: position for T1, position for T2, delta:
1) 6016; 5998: 6.96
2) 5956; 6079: 7.03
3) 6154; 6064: 7.23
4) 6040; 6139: 6.67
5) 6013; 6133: 7.08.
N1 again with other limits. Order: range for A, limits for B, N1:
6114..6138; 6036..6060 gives 1.1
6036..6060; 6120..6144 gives 0.3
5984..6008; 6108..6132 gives 0.7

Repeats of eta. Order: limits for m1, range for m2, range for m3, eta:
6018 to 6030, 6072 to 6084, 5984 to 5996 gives 0.1387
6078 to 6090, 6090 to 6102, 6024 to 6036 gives 0.1272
